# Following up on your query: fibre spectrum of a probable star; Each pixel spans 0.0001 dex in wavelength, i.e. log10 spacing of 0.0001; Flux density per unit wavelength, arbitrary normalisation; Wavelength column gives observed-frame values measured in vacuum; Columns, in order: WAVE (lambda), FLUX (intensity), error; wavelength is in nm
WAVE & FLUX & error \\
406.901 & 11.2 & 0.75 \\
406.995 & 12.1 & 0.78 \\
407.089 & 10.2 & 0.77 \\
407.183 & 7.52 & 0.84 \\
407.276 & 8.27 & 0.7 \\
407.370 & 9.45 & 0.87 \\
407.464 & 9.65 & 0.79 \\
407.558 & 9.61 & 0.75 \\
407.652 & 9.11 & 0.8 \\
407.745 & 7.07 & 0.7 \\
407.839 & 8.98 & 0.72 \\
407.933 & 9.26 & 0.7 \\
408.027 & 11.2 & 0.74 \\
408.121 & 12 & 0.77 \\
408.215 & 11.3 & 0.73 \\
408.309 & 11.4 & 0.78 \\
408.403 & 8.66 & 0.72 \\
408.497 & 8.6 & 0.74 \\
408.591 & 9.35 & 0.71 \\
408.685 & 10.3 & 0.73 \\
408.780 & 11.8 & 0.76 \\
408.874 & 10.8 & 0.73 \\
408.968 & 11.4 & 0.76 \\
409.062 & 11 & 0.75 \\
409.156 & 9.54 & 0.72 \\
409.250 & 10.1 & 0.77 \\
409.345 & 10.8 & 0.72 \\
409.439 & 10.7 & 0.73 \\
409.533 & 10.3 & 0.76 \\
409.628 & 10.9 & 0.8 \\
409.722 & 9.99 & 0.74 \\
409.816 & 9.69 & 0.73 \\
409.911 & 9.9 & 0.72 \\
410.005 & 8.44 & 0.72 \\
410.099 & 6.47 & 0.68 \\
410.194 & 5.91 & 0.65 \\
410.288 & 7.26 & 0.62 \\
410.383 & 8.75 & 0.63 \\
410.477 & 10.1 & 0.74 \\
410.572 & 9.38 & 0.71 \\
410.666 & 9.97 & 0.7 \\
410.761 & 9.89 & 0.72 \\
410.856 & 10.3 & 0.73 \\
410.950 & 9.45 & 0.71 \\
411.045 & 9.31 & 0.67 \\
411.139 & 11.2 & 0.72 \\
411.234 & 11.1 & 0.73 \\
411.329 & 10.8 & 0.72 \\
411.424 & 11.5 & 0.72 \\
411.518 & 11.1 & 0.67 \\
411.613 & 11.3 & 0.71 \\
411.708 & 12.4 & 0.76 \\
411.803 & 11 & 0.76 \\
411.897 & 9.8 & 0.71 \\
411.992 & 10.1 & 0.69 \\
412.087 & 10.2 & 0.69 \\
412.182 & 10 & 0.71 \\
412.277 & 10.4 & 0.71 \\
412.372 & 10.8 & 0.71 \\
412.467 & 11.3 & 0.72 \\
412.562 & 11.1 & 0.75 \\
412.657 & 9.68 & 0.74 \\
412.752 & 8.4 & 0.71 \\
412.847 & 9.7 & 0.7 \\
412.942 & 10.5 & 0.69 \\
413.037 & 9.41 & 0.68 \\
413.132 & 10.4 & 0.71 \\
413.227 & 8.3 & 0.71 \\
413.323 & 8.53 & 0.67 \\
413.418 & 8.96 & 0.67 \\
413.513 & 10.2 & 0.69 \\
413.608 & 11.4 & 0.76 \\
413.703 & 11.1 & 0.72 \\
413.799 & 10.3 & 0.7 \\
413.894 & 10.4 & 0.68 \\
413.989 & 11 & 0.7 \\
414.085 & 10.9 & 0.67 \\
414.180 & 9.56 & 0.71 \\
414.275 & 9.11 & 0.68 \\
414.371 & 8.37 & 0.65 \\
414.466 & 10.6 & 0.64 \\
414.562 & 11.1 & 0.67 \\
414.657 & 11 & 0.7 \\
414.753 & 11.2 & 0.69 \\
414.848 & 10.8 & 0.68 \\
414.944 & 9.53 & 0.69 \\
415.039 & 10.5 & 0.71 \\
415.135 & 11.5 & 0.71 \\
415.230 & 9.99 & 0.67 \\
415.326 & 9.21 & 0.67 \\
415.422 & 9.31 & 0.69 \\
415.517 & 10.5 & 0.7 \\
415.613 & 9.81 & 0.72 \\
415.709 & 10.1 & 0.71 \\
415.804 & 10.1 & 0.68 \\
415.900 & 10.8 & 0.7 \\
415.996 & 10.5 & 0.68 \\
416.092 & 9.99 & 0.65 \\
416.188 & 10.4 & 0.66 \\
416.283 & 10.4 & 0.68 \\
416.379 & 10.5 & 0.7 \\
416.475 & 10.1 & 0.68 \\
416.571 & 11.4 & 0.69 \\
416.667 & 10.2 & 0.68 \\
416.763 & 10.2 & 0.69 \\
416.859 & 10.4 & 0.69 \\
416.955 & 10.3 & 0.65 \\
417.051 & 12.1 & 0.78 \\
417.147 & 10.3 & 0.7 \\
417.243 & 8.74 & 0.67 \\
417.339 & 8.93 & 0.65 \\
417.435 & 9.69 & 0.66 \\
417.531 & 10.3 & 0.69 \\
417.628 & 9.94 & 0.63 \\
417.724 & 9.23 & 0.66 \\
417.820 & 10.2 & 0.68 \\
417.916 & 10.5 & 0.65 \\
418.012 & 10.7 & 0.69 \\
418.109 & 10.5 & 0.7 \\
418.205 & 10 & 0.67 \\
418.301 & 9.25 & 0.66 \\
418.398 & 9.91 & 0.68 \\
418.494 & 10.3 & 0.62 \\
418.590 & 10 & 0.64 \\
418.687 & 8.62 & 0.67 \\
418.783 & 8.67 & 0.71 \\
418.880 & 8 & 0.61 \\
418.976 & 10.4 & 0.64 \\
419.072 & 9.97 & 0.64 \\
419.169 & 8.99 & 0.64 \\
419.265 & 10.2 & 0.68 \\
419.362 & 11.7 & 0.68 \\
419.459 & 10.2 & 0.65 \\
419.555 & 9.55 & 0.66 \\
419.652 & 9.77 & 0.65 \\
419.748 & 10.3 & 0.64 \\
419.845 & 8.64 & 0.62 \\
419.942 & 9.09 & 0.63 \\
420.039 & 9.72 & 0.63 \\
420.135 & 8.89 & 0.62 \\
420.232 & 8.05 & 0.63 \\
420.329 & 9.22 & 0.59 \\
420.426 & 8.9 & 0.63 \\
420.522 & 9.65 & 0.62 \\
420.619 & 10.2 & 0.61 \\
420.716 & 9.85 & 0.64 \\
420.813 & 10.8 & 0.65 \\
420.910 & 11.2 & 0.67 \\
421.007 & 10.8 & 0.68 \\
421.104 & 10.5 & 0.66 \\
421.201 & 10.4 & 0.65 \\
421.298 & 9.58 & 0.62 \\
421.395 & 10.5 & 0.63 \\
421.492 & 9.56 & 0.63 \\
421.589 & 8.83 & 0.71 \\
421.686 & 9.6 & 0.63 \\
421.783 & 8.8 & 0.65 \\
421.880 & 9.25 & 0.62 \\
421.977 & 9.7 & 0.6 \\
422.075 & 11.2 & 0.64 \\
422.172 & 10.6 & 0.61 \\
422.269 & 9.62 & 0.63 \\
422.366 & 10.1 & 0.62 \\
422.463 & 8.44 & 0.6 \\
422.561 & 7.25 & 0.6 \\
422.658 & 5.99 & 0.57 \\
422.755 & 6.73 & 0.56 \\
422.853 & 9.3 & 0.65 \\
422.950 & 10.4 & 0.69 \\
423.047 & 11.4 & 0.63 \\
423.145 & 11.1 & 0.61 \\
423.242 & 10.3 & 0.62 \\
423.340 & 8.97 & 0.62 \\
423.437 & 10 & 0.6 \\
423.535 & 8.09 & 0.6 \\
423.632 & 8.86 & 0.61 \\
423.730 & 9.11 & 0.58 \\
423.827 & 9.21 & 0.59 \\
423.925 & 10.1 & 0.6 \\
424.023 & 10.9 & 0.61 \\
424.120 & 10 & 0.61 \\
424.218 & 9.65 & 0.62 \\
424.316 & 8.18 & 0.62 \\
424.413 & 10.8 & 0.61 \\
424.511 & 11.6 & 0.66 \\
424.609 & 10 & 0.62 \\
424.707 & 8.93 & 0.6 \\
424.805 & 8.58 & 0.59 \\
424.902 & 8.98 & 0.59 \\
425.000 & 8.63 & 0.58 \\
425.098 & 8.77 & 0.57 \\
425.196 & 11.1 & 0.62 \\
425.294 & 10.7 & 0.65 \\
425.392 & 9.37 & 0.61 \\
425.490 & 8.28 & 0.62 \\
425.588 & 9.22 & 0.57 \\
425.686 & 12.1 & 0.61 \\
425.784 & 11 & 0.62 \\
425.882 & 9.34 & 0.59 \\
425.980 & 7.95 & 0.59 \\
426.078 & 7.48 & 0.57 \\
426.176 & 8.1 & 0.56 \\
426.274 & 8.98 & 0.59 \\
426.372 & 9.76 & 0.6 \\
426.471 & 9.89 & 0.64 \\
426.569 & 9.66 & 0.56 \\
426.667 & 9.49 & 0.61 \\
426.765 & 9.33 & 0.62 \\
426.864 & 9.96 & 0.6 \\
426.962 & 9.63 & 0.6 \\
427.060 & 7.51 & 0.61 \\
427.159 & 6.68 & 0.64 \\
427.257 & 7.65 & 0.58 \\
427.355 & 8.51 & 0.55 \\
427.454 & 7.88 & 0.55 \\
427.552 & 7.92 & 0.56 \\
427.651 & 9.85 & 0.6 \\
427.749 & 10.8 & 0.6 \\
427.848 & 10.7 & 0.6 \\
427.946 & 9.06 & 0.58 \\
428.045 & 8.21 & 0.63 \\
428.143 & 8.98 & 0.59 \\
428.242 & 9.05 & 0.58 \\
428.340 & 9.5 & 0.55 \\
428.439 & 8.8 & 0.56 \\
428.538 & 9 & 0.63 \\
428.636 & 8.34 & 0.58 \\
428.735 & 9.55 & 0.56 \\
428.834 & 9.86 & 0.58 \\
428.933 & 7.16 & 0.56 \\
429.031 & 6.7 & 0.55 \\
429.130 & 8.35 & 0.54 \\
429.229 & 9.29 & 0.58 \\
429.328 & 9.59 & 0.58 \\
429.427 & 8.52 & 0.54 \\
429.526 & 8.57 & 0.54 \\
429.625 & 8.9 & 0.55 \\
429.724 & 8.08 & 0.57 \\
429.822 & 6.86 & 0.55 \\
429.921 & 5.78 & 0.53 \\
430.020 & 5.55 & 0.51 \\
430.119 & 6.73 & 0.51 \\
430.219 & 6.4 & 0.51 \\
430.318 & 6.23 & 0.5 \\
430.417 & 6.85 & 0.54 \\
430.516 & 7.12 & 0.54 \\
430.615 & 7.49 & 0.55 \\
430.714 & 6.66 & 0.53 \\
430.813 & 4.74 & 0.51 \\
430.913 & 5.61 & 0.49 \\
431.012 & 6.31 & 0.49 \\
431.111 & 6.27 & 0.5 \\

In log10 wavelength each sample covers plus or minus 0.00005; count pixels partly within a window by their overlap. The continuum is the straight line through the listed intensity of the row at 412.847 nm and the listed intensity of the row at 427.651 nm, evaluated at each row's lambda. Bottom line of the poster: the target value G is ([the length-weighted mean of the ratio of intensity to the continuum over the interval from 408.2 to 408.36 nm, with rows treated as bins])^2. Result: 1.37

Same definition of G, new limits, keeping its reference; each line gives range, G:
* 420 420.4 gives 0.84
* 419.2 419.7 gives 1.10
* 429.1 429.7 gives 0.80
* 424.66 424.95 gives 0.81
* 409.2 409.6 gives 1.17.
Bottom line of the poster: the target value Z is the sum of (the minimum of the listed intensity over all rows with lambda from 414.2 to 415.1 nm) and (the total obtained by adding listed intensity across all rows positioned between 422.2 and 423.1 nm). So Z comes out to 87.6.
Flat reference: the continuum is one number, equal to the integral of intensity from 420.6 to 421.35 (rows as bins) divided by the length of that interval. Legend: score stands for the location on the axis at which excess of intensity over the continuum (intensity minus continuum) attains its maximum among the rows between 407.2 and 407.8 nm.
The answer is 407.464 nm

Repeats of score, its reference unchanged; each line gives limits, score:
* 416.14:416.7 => 416.571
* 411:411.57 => 411.424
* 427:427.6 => 427.355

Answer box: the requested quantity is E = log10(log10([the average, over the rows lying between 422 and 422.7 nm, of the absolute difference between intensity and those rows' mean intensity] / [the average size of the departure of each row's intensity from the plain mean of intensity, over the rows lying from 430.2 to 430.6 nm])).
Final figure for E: -0.18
